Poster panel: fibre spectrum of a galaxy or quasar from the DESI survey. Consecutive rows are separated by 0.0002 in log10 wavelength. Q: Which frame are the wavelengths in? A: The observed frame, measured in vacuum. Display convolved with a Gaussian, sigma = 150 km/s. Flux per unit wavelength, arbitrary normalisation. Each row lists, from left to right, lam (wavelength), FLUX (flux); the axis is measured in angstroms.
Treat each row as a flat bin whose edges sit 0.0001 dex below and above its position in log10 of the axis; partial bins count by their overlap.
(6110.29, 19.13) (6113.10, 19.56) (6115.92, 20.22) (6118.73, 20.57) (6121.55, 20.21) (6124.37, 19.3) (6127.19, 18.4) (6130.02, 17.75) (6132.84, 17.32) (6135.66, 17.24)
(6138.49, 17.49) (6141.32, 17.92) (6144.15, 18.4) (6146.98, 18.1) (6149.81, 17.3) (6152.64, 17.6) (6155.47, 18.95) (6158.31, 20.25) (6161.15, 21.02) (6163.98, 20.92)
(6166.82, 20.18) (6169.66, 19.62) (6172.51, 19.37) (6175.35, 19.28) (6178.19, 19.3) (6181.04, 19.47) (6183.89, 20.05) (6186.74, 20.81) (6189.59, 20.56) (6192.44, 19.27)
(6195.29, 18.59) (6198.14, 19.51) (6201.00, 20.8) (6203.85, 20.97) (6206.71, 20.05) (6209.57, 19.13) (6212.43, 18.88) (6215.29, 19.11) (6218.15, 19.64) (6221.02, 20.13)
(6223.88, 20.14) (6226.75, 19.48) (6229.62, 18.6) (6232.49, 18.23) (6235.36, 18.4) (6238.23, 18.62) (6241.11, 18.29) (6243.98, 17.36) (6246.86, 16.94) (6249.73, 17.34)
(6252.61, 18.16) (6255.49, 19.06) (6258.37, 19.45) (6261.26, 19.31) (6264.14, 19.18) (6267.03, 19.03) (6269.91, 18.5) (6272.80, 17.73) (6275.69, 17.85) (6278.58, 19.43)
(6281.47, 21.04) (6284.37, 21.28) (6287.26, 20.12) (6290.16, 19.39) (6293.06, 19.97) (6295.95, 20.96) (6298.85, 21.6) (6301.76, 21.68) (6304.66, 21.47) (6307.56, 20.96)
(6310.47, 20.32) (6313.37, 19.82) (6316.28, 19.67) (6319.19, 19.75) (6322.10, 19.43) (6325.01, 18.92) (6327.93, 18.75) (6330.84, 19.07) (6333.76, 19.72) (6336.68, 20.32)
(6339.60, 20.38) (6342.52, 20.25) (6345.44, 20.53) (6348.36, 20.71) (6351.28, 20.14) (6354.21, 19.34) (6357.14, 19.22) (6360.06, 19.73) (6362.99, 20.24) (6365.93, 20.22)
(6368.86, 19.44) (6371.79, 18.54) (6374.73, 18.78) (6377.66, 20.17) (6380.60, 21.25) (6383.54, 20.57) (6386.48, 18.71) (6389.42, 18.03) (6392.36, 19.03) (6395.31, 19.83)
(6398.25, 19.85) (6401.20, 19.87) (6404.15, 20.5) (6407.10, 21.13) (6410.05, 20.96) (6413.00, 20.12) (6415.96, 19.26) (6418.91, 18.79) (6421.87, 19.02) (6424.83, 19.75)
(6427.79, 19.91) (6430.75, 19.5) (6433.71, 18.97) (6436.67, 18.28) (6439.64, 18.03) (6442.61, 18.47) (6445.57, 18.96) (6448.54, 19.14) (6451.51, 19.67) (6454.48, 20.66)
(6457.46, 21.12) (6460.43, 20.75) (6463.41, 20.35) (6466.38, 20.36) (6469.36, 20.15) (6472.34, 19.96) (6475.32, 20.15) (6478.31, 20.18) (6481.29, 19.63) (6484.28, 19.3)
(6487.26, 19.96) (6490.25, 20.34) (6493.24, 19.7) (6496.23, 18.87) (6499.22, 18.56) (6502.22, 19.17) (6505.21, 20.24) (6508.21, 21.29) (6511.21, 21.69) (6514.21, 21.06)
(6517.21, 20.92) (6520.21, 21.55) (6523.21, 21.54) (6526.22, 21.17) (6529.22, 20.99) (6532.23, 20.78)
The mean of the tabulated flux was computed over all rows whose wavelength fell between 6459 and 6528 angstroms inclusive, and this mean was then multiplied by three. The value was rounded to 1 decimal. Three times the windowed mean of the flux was 60.9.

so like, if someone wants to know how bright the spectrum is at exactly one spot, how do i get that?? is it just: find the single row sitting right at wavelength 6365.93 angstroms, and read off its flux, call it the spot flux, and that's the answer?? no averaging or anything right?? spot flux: 20.22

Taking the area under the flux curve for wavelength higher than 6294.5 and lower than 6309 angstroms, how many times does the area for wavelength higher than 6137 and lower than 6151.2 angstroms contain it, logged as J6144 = 0.82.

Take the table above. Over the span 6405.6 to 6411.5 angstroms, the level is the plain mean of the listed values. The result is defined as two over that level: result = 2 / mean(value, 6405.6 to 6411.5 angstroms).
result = 0.095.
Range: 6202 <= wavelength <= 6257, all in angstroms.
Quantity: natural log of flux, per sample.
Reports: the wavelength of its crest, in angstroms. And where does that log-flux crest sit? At 6203.85 angstroms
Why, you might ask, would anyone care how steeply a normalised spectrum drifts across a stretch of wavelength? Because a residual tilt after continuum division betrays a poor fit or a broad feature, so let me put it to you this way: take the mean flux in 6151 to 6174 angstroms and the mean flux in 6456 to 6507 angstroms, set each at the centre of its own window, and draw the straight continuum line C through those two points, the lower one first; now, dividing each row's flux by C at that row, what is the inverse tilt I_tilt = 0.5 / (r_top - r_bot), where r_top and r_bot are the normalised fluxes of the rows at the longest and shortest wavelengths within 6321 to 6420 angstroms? -14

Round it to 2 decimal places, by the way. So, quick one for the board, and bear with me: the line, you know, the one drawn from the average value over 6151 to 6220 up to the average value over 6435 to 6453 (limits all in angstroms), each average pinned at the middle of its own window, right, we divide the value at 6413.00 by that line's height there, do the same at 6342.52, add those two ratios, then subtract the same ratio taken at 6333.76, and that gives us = 1.10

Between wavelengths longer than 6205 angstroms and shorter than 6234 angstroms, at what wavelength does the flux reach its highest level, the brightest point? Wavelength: 6223.88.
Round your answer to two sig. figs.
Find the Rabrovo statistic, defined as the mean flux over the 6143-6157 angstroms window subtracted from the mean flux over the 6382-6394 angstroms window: 1.0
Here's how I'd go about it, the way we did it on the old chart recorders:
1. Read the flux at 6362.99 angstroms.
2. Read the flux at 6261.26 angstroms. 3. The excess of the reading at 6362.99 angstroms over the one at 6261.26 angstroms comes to 0.9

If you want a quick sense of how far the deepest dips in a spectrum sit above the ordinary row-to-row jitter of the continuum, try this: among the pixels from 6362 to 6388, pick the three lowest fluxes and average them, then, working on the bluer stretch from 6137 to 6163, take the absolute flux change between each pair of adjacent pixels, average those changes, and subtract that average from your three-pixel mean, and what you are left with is 18.0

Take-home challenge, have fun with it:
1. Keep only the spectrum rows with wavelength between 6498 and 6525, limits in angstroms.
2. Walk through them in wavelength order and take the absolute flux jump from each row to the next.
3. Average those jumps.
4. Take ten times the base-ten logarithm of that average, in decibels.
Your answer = -2.5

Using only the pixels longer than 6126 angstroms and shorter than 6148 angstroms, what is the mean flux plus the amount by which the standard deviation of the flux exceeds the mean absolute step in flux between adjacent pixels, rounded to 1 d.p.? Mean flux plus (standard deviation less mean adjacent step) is 17.9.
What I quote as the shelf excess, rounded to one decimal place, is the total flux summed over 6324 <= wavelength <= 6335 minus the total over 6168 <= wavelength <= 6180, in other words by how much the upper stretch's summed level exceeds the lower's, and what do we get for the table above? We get -1.1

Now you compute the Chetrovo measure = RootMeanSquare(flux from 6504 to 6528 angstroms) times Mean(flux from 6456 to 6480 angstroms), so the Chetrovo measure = 432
